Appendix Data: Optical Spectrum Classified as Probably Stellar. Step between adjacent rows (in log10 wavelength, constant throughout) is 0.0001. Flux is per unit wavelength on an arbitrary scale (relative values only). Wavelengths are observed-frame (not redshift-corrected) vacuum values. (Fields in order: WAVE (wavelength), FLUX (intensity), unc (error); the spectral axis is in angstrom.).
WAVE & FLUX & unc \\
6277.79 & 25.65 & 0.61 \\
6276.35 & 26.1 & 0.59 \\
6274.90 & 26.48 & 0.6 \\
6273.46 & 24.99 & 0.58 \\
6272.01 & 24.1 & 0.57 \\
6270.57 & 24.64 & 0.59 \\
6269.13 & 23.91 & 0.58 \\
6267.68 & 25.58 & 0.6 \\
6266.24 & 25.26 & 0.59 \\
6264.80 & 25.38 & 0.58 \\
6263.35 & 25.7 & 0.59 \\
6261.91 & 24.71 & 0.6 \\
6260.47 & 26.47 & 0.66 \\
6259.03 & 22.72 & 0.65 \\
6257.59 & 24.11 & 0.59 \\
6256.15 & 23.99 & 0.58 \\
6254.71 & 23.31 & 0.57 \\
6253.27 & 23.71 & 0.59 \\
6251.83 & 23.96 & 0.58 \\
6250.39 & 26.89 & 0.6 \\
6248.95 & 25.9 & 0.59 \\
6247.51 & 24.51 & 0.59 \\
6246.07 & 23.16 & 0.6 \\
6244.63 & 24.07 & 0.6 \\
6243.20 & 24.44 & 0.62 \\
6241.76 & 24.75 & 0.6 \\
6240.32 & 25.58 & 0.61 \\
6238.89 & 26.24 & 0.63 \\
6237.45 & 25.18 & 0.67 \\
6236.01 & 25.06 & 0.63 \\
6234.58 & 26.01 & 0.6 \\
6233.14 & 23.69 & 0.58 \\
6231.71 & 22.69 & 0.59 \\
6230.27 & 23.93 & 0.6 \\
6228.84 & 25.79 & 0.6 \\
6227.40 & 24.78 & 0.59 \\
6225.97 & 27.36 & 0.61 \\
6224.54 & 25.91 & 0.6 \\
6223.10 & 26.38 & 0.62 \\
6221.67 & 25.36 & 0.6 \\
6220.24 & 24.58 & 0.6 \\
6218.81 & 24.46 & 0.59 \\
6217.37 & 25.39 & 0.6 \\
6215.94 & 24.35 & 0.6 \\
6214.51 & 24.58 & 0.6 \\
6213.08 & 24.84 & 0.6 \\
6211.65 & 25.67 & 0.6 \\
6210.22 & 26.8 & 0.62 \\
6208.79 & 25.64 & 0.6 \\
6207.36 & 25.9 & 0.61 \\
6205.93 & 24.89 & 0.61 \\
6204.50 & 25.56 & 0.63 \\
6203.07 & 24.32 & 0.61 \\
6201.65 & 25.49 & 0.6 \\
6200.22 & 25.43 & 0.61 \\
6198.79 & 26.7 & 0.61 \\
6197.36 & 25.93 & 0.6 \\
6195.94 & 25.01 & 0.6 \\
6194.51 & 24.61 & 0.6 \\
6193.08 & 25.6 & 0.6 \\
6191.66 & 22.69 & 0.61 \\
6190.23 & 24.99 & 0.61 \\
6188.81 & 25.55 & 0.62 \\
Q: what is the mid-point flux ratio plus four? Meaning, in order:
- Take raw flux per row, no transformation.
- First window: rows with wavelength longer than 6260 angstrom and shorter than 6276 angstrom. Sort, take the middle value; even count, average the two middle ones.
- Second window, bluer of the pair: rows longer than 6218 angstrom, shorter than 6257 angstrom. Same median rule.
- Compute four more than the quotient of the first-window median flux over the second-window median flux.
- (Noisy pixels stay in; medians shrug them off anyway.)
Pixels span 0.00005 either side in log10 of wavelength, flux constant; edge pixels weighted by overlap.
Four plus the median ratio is 5.02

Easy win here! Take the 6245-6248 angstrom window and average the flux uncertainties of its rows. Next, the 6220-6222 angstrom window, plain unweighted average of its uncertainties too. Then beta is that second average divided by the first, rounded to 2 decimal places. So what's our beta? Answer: 1.01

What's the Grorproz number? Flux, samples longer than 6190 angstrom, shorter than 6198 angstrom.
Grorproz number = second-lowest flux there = 24.61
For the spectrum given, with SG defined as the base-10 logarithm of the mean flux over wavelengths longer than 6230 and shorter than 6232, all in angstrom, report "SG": 1.37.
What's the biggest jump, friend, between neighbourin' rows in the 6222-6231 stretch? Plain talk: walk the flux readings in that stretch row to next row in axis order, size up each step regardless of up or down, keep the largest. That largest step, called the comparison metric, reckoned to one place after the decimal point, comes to 2.6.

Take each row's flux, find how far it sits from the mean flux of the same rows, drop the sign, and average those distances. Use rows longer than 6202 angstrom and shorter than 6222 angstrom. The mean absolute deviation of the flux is 0.59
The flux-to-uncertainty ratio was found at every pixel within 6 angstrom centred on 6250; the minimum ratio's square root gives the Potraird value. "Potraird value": 6.43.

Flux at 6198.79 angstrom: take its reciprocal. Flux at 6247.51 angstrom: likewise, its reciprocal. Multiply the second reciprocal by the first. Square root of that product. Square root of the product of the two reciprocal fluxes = 0.0391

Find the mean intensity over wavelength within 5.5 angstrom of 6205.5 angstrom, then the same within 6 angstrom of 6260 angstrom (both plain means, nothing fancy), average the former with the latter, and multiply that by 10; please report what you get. 250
